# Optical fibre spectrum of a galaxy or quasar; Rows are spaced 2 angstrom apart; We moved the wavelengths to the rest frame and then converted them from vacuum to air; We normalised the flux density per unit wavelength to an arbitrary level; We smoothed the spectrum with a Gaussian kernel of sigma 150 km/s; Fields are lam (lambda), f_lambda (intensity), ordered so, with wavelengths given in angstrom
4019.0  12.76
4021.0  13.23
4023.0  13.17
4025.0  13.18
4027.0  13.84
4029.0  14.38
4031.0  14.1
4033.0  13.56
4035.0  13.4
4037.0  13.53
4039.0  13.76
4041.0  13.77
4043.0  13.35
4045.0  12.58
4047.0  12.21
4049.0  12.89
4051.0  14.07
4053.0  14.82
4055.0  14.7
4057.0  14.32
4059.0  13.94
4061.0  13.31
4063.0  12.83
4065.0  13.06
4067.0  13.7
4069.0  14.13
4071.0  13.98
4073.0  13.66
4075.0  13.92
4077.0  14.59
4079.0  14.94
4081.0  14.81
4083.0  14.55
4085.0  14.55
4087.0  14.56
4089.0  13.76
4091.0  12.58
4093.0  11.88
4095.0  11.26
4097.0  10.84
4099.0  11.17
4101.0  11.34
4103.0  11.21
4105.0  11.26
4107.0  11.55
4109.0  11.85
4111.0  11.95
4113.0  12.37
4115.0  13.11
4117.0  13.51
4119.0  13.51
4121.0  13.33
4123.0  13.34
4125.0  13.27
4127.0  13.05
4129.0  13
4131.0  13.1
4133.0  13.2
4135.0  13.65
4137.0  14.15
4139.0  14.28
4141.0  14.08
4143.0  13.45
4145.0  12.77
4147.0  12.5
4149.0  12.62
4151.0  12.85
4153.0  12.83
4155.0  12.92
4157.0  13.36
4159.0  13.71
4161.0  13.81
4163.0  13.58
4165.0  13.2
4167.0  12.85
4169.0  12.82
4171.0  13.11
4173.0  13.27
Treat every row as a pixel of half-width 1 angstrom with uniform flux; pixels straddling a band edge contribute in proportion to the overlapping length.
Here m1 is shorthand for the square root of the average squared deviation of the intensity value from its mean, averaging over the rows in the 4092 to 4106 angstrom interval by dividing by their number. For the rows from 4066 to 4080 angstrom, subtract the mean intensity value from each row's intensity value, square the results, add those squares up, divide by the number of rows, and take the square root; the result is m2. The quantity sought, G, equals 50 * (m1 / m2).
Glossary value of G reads 33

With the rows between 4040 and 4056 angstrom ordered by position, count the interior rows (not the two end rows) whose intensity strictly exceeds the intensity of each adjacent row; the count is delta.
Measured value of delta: 1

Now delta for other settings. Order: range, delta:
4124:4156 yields 2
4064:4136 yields 5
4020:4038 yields 1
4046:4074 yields 2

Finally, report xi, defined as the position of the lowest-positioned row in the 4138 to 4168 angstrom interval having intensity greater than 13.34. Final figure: 4139.0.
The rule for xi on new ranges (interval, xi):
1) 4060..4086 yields 4067.0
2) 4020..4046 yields 4027.0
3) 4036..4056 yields 4037.0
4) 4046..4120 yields 4051.0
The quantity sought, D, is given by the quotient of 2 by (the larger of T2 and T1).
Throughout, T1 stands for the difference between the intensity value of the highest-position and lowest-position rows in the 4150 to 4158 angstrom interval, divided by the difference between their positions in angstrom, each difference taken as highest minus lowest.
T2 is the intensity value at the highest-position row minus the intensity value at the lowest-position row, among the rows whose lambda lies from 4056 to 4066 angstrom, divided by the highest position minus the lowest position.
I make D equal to 24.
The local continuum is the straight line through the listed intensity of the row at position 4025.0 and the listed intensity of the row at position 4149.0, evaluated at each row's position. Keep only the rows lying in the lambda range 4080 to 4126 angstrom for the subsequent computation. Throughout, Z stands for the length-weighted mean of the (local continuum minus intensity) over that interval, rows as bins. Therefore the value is 0.2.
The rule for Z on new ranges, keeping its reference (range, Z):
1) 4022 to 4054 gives -0.4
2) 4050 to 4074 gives -0.9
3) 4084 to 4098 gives 0.1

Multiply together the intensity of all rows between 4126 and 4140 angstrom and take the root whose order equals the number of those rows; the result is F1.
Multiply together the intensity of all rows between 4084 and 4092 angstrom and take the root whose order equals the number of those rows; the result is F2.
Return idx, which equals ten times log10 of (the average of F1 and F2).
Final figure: 11.4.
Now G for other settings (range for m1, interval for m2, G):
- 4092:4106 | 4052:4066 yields 19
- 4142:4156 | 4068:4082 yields 31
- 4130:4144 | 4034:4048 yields 40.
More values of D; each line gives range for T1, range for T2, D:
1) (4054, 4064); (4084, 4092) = -9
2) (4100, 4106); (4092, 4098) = -100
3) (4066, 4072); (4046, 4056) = 6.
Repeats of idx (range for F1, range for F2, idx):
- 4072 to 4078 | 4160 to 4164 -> 11.4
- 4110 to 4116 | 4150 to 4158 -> 11.0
